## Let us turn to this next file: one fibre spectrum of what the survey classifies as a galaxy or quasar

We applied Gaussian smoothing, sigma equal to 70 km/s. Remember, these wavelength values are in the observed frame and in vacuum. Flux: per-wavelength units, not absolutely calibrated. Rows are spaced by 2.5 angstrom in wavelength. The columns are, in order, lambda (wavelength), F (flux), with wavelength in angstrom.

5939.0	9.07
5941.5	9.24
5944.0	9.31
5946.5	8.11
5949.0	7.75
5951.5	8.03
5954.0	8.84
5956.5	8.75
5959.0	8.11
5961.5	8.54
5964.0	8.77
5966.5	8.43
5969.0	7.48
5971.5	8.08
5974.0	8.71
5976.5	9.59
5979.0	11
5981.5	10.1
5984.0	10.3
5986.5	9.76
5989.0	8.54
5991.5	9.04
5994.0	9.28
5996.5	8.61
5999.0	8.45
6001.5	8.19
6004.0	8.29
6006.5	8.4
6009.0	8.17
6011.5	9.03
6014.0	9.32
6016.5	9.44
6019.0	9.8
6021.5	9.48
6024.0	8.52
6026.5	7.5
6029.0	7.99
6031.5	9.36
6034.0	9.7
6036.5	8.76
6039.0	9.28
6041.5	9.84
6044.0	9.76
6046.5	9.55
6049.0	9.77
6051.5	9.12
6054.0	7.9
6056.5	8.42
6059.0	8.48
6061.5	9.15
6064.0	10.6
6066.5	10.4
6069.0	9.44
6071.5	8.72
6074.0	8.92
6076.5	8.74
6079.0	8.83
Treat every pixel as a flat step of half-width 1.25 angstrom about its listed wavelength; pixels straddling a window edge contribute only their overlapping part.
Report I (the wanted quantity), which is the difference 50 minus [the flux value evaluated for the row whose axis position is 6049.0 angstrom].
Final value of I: 40.2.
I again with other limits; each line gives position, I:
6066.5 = 39.6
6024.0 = 41.5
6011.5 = 41.0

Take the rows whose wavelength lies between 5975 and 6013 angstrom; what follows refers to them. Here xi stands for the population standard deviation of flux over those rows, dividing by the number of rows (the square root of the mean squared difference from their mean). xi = 0.84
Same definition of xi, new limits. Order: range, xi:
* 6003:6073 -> 0.75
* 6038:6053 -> 0.27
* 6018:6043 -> 0.76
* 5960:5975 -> 0.44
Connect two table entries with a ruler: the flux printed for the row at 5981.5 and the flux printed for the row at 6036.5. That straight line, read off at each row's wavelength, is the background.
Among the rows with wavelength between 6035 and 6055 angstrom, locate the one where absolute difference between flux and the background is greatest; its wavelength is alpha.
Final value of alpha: 6049.0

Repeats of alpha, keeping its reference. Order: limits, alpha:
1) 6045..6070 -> 6064.0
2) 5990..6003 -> 6001.5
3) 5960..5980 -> 5969.0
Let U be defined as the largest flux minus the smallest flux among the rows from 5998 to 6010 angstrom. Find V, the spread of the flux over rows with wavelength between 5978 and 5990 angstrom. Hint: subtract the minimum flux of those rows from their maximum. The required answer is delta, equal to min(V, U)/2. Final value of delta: 0.14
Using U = 0.3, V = 2.5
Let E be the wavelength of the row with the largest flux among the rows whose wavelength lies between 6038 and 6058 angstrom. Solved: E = 6041.5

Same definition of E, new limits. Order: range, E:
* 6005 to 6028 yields 6019.0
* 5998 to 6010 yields 5999.0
